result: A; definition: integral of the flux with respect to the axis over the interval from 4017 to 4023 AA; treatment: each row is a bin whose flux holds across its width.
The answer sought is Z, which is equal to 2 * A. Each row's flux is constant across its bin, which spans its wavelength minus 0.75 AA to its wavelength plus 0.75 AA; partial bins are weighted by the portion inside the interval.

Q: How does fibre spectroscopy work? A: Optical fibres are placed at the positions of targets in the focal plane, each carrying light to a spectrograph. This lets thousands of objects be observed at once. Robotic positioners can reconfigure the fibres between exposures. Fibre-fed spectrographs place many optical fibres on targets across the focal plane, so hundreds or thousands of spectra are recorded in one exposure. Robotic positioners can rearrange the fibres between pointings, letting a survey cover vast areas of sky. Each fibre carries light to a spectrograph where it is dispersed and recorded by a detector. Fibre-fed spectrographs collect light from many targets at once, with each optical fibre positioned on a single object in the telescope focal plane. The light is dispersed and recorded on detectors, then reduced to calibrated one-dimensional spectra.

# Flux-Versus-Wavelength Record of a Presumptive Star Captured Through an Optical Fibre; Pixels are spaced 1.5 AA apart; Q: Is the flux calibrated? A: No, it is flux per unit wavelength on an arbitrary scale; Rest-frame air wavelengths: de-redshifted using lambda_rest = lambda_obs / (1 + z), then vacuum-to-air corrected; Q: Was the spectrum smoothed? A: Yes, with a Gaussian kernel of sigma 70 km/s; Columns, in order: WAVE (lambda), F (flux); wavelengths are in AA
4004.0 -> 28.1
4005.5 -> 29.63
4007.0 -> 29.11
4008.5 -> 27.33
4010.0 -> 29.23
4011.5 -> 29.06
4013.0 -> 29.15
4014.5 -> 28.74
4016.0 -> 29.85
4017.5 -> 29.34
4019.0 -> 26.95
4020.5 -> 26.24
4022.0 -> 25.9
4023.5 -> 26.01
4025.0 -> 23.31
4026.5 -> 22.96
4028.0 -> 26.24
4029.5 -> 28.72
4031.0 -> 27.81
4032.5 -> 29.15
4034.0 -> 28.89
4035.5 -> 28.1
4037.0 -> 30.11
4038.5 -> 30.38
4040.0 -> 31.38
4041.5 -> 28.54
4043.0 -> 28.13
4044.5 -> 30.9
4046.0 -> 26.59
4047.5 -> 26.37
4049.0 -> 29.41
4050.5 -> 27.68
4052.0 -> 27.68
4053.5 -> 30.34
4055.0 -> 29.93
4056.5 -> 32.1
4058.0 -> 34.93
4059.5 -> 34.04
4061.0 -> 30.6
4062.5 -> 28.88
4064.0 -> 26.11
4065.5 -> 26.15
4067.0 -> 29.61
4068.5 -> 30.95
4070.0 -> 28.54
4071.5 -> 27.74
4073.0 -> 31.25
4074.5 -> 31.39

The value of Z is 324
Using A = 162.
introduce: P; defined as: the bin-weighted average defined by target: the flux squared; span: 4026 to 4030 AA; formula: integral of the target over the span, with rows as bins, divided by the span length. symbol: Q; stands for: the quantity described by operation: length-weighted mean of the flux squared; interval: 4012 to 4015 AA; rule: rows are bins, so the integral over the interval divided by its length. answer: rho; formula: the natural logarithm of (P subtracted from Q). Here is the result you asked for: 5.1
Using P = 681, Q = 839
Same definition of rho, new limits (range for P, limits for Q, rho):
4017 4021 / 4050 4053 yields 3.1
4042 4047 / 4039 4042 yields 4.6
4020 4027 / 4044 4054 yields 5.2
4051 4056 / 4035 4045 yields 2.8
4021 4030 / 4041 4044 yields 5.1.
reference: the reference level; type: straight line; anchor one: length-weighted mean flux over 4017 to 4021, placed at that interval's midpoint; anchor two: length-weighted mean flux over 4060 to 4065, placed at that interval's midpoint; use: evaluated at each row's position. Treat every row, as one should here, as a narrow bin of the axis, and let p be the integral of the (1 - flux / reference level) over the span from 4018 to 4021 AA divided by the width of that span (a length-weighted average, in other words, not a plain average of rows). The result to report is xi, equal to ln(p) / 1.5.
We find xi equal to -2.5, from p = 0.023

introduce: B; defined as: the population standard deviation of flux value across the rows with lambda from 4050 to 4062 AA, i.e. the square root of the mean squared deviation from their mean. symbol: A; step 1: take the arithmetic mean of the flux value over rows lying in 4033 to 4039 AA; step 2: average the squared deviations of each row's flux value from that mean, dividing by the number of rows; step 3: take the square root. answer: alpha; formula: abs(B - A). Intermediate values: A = 0.92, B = 2.5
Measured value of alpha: 1.6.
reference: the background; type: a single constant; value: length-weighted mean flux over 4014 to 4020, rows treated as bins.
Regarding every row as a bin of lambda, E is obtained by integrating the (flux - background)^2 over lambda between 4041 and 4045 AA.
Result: 7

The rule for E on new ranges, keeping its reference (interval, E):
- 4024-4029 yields 100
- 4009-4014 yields 2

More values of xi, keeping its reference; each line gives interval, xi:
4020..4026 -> -1.6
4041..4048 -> -4.5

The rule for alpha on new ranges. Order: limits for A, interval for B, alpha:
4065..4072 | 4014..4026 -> 0.4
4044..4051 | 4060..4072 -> 0.0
